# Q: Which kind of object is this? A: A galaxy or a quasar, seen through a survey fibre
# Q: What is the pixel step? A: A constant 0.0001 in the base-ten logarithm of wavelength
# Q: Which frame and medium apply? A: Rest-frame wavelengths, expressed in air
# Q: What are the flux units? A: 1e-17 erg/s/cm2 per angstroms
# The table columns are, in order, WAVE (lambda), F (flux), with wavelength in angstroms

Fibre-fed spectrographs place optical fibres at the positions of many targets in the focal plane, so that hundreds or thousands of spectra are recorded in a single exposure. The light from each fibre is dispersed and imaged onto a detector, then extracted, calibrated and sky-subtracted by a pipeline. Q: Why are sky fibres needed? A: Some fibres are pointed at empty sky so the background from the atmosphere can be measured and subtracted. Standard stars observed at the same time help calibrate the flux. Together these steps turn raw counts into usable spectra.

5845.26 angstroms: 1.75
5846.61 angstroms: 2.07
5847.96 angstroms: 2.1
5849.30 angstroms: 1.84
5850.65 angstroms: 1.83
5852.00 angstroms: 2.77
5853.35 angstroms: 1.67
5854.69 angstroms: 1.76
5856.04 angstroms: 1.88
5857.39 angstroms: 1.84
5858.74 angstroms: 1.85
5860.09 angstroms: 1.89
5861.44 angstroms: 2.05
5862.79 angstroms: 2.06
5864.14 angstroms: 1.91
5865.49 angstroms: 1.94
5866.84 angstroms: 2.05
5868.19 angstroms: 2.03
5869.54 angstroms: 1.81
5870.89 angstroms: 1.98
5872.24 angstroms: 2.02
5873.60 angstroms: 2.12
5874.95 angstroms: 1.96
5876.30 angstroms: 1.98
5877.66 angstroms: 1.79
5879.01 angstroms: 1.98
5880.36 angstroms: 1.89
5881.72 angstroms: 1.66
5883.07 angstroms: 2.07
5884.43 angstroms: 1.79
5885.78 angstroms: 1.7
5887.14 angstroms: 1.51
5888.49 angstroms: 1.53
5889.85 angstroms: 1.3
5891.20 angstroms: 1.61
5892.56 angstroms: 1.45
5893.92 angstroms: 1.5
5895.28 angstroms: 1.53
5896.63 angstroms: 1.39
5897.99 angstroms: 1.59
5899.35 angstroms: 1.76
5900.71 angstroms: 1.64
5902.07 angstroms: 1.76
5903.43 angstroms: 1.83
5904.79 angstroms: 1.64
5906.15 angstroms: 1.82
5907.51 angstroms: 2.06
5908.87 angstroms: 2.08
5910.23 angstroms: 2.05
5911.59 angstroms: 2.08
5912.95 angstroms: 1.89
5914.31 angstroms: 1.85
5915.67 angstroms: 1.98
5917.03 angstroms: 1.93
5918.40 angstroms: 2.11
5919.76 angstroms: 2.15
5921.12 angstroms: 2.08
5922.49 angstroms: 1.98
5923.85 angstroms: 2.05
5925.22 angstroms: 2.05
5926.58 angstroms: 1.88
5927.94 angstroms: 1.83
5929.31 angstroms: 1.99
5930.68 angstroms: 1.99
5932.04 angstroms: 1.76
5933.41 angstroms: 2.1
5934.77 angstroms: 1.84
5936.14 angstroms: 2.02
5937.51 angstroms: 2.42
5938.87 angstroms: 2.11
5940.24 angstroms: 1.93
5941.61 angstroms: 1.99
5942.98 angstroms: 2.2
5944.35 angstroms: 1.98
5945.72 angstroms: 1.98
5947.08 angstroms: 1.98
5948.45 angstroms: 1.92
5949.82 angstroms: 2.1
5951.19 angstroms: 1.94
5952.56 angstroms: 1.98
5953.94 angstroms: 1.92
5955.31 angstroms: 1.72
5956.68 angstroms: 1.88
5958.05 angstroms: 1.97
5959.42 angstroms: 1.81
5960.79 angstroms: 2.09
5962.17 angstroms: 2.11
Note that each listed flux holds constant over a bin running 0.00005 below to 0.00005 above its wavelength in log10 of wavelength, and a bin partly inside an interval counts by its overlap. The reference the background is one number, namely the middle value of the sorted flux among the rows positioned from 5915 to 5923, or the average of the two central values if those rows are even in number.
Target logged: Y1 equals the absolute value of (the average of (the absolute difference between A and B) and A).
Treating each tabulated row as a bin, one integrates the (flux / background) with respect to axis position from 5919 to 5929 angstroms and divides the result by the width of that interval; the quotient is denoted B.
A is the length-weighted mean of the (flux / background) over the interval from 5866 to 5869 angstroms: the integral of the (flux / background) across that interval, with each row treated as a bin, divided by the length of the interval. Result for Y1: 0.505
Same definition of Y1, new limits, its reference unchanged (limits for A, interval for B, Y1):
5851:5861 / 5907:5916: 0.493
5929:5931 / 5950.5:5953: 0.496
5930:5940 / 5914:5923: 0.504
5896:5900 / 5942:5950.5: 0.499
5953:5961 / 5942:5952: 0.496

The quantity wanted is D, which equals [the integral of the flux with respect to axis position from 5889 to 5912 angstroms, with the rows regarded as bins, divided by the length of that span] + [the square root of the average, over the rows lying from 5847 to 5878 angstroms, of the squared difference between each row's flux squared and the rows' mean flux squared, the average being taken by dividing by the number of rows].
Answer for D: 2.62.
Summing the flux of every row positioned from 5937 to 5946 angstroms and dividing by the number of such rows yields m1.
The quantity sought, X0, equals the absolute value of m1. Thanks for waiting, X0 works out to 2.09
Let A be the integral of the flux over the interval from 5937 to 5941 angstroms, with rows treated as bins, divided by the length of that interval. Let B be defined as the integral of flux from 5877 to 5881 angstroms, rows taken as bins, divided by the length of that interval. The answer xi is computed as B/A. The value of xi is 0.88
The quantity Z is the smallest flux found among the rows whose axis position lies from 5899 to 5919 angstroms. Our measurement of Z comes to 1.64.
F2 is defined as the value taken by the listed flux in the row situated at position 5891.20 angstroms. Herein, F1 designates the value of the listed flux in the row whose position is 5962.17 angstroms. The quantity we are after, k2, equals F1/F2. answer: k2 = 1.31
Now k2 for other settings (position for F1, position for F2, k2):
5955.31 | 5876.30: 0.87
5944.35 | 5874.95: 1.01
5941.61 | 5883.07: 0.96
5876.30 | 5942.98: 0.90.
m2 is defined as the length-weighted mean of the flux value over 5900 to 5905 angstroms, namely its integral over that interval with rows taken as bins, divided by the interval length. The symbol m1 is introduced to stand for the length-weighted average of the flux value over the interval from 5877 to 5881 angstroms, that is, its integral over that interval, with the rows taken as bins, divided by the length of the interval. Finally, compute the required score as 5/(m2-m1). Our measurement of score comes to -30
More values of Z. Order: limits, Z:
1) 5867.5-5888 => 1.51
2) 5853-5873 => 1.67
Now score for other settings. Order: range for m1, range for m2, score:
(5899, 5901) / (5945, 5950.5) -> 17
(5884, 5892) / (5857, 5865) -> 13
